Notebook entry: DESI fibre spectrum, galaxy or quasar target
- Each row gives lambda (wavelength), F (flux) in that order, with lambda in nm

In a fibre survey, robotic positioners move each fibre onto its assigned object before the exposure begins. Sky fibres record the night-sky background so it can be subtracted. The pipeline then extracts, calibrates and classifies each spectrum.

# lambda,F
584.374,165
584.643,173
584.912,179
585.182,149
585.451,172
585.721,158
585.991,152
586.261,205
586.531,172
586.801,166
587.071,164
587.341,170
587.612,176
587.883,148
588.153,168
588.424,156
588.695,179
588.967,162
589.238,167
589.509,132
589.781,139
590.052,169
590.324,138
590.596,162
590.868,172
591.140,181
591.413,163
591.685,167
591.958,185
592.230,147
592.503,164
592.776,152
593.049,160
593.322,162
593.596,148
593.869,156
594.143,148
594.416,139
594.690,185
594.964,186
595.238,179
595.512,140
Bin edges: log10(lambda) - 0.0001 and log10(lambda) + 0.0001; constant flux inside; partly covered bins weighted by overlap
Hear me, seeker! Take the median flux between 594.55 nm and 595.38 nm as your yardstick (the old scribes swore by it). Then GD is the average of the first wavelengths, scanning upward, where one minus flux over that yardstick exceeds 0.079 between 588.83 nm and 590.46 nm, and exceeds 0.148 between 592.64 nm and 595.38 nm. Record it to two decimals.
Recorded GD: 590.87 nm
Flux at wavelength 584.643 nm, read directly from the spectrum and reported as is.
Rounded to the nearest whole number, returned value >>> 173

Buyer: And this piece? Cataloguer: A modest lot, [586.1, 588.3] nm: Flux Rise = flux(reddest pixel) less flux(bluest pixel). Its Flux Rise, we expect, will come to -37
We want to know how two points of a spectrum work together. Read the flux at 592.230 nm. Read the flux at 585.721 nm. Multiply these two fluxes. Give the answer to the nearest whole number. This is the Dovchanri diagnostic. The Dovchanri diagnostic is 23226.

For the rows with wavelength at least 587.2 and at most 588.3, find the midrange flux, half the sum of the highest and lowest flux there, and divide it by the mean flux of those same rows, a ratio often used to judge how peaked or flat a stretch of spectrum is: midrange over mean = 0.98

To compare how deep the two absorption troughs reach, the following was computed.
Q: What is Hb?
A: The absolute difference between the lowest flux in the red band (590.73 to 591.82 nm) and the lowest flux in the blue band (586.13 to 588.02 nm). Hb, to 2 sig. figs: 15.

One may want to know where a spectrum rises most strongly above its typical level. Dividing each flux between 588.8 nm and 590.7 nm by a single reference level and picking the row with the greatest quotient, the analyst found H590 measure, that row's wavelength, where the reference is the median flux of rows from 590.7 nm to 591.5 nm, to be 590.052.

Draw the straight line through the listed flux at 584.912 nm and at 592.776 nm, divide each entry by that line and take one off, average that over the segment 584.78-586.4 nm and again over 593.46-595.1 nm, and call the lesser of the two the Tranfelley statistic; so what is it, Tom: -0.04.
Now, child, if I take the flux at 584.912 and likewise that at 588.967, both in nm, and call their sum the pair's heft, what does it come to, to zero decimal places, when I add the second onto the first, 341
